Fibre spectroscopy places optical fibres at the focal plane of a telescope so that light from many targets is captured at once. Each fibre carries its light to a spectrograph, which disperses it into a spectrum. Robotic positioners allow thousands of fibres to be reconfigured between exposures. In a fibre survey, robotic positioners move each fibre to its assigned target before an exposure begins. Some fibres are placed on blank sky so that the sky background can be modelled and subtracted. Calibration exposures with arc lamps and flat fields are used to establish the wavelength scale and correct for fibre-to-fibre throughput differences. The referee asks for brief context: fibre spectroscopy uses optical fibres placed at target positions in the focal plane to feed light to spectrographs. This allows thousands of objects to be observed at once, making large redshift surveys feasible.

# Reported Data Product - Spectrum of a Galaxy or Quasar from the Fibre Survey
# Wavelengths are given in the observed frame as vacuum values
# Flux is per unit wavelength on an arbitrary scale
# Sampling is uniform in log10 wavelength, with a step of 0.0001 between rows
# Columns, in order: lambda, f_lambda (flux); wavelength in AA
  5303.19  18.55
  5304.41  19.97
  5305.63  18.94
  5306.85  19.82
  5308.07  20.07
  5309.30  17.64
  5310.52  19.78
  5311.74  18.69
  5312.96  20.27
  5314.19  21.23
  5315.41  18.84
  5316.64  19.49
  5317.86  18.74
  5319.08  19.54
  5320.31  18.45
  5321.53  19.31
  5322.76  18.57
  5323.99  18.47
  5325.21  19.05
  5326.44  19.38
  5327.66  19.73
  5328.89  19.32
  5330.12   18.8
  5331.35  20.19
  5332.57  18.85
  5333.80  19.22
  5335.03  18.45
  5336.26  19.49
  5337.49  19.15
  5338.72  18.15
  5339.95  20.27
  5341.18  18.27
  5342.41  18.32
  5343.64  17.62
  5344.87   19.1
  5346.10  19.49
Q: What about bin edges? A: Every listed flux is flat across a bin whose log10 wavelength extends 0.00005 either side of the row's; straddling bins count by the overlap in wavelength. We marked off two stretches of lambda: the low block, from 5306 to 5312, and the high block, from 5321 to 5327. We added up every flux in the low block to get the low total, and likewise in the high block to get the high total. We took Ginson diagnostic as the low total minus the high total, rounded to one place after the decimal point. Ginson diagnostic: 1.2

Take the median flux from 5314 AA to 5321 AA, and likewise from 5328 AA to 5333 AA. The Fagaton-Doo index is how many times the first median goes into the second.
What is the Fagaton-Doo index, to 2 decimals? 1.00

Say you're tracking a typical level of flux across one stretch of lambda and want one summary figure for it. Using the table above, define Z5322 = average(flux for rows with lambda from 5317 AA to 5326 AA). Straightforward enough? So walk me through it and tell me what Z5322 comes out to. 18.9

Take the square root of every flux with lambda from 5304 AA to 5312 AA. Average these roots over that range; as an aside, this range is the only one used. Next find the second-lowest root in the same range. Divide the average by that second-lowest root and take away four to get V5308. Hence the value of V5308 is -2.98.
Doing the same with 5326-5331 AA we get -3.00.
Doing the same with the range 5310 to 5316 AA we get -2.98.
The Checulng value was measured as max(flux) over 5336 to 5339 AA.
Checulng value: 19.49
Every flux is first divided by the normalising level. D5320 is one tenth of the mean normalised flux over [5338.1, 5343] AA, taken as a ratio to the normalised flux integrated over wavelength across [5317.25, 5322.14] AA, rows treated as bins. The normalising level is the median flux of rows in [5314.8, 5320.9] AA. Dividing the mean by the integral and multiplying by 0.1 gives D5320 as 0.0201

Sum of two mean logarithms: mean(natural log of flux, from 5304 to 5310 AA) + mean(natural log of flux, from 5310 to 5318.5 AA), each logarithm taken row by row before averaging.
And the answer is 5.93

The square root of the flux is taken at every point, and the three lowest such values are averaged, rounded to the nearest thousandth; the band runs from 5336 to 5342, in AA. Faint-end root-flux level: 4.304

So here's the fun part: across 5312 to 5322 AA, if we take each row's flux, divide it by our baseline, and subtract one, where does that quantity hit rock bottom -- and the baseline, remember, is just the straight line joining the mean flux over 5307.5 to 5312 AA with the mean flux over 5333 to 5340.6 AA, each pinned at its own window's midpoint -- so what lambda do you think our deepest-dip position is 5320.31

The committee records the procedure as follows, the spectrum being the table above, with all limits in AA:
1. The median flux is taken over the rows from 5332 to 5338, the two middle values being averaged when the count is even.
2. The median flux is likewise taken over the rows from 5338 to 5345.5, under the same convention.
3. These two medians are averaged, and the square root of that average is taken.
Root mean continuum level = 4.33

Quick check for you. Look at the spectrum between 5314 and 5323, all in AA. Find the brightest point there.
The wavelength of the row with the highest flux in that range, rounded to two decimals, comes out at 5314.19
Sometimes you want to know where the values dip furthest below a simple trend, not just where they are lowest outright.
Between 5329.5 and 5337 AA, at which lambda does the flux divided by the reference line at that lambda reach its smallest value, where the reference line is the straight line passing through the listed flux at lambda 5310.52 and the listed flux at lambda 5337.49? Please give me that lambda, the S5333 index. 5335.03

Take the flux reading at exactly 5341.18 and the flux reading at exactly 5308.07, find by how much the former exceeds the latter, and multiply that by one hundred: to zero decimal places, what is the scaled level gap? -180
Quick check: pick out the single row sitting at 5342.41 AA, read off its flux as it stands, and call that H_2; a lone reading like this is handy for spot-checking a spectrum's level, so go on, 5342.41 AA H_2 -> 18.32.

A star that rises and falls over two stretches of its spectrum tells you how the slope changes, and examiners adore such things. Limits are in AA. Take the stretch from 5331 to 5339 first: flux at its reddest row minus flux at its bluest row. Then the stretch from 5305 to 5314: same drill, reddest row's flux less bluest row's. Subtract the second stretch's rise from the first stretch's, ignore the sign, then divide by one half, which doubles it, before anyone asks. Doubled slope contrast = 6.7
